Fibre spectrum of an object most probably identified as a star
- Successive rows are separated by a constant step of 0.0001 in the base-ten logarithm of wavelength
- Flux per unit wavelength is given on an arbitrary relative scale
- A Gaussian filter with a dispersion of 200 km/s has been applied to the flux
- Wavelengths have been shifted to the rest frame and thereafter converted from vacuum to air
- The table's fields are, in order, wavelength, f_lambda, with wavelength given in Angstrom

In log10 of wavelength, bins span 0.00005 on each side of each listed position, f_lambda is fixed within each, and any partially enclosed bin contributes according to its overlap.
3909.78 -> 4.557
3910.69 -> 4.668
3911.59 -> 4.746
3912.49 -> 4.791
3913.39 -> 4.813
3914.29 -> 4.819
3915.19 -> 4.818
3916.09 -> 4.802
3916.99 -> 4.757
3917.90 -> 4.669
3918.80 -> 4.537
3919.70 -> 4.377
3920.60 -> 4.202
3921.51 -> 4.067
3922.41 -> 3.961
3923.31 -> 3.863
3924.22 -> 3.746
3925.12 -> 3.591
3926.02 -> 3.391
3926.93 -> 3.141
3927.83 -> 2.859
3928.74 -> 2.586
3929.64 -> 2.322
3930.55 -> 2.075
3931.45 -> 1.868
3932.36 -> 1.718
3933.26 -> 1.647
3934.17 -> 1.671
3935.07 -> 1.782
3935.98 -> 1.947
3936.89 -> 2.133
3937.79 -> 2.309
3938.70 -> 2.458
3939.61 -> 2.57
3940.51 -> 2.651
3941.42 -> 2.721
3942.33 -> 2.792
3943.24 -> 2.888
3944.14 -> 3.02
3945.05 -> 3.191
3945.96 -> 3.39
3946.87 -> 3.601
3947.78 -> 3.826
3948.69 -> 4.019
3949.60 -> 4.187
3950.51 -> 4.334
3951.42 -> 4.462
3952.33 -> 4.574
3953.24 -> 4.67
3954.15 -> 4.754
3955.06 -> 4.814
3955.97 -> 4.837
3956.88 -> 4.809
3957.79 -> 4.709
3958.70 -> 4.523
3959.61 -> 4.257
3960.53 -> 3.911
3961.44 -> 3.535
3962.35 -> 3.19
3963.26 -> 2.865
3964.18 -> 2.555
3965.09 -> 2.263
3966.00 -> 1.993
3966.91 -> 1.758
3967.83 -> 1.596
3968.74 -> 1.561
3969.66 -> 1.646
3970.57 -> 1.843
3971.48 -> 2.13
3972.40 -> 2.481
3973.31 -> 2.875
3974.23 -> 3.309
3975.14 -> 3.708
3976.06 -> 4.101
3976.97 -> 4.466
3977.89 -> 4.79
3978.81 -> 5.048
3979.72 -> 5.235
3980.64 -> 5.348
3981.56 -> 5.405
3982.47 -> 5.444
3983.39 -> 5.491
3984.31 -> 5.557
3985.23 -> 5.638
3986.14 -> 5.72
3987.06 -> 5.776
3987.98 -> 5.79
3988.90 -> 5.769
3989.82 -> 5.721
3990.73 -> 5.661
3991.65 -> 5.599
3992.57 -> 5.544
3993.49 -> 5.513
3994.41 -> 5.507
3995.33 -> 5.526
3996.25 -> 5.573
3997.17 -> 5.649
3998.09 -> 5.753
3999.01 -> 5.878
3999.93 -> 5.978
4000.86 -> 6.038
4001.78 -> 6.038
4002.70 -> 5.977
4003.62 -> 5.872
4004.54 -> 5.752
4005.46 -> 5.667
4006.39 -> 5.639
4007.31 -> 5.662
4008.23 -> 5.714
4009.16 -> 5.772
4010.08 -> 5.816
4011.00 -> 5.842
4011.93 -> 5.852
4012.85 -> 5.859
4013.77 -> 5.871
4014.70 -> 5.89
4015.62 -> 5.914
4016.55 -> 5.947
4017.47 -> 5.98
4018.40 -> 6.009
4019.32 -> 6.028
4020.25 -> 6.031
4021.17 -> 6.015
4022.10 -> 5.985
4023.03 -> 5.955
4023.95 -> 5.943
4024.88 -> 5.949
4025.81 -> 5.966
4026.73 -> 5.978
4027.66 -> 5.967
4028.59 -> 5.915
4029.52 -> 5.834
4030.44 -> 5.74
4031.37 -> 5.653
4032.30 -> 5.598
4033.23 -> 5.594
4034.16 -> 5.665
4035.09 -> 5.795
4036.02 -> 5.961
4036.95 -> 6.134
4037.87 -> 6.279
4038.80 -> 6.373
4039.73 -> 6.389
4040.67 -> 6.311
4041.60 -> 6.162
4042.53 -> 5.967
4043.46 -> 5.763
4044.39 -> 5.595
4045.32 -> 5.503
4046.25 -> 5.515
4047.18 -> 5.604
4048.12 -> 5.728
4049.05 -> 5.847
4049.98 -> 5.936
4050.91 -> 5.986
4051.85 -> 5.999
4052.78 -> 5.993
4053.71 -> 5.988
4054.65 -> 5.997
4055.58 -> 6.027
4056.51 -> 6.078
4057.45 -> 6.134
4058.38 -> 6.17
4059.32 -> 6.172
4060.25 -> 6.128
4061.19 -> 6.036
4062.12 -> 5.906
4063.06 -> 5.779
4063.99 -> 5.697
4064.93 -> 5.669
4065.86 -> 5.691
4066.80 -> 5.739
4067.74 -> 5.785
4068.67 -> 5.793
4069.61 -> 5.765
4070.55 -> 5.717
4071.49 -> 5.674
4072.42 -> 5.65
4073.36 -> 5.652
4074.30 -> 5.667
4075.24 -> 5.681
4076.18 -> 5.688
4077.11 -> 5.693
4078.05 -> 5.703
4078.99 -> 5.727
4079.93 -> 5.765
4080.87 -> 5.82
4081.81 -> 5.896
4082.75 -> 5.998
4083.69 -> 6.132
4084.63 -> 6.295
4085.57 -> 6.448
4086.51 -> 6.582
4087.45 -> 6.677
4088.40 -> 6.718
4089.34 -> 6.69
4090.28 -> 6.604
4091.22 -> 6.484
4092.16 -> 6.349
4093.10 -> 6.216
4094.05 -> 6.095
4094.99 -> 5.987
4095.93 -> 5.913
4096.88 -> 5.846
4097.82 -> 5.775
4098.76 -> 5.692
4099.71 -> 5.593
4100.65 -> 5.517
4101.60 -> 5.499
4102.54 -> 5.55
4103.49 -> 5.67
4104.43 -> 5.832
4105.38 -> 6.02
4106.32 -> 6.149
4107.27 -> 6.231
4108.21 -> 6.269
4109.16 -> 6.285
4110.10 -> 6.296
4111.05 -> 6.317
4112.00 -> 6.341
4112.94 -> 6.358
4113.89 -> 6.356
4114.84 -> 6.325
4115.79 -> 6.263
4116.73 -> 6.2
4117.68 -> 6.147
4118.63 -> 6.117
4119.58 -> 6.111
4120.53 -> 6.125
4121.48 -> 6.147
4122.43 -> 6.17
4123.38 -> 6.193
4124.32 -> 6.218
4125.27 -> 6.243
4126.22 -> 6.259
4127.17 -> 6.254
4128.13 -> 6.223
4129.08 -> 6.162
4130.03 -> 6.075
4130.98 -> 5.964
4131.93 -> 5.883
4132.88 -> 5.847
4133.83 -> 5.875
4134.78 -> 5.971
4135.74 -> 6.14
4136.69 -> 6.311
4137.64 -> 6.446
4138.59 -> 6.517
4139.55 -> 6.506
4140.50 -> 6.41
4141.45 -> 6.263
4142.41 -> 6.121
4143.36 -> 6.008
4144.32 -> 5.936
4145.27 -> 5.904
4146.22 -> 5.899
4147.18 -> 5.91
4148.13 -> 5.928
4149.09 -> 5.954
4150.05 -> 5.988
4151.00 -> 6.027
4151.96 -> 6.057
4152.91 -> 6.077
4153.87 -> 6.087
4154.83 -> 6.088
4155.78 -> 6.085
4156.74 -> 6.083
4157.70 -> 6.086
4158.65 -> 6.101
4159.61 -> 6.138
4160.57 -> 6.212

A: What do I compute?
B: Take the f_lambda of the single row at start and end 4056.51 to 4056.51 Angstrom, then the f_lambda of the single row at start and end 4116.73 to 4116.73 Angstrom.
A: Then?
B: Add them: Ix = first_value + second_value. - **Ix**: 12.28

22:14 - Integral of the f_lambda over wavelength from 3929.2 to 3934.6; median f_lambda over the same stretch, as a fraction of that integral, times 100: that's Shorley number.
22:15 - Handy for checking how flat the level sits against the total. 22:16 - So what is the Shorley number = 18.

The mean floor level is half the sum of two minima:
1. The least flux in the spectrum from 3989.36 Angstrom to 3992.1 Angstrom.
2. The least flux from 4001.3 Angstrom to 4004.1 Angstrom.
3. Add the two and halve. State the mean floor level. 5.7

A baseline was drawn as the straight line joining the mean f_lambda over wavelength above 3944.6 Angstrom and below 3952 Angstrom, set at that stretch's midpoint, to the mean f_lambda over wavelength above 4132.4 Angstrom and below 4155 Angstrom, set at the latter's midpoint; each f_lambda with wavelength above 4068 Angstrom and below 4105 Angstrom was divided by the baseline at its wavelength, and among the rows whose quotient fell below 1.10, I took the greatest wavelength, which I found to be 4104.43 Angstrom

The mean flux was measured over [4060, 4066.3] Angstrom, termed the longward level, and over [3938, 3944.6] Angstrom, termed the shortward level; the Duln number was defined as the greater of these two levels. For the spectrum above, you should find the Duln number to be 5.84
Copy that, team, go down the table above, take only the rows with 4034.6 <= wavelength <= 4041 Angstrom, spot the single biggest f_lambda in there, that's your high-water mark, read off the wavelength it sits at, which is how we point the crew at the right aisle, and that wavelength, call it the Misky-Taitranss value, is 4039.73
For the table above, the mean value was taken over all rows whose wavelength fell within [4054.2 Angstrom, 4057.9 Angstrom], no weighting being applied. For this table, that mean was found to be 6.06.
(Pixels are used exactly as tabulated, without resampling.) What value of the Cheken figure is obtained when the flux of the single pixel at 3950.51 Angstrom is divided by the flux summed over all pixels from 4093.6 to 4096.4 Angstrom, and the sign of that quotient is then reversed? -0.241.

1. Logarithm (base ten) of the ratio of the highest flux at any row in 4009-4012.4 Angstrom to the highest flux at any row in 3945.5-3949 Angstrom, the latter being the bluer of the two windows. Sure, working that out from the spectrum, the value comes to 0.16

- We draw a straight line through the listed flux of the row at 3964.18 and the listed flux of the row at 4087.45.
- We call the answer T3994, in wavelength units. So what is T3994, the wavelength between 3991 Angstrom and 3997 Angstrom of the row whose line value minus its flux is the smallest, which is 3991.65 Angstrom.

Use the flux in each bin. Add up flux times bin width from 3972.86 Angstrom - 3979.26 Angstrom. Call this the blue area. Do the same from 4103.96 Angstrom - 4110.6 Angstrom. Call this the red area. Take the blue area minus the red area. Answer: -15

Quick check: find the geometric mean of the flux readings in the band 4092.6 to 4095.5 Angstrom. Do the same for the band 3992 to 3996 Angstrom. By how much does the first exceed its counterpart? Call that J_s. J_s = 0.6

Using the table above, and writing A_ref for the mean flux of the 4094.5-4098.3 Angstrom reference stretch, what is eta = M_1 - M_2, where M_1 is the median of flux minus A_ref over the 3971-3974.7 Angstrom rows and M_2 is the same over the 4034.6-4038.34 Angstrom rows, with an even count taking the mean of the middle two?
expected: -3.4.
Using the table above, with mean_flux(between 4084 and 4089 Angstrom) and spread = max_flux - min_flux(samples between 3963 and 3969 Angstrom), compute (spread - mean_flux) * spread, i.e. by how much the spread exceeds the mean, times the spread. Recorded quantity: -6.8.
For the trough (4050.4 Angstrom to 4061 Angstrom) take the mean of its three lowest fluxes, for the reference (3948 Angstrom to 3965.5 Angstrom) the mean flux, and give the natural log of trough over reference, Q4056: 0.4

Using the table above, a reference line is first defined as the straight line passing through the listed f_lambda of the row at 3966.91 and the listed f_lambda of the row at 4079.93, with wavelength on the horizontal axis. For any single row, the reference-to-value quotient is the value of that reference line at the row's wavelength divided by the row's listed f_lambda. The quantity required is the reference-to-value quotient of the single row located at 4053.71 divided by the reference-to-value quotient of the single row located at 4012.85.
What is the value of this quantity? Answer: 1.4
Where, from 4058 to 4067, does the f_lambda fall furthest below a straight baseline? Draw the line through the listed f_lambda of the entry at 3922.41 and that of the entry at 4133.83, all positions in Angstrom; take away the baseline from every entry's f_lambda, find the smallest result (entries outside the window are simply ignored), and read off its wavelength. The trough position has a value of 4064.93 Angstrom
